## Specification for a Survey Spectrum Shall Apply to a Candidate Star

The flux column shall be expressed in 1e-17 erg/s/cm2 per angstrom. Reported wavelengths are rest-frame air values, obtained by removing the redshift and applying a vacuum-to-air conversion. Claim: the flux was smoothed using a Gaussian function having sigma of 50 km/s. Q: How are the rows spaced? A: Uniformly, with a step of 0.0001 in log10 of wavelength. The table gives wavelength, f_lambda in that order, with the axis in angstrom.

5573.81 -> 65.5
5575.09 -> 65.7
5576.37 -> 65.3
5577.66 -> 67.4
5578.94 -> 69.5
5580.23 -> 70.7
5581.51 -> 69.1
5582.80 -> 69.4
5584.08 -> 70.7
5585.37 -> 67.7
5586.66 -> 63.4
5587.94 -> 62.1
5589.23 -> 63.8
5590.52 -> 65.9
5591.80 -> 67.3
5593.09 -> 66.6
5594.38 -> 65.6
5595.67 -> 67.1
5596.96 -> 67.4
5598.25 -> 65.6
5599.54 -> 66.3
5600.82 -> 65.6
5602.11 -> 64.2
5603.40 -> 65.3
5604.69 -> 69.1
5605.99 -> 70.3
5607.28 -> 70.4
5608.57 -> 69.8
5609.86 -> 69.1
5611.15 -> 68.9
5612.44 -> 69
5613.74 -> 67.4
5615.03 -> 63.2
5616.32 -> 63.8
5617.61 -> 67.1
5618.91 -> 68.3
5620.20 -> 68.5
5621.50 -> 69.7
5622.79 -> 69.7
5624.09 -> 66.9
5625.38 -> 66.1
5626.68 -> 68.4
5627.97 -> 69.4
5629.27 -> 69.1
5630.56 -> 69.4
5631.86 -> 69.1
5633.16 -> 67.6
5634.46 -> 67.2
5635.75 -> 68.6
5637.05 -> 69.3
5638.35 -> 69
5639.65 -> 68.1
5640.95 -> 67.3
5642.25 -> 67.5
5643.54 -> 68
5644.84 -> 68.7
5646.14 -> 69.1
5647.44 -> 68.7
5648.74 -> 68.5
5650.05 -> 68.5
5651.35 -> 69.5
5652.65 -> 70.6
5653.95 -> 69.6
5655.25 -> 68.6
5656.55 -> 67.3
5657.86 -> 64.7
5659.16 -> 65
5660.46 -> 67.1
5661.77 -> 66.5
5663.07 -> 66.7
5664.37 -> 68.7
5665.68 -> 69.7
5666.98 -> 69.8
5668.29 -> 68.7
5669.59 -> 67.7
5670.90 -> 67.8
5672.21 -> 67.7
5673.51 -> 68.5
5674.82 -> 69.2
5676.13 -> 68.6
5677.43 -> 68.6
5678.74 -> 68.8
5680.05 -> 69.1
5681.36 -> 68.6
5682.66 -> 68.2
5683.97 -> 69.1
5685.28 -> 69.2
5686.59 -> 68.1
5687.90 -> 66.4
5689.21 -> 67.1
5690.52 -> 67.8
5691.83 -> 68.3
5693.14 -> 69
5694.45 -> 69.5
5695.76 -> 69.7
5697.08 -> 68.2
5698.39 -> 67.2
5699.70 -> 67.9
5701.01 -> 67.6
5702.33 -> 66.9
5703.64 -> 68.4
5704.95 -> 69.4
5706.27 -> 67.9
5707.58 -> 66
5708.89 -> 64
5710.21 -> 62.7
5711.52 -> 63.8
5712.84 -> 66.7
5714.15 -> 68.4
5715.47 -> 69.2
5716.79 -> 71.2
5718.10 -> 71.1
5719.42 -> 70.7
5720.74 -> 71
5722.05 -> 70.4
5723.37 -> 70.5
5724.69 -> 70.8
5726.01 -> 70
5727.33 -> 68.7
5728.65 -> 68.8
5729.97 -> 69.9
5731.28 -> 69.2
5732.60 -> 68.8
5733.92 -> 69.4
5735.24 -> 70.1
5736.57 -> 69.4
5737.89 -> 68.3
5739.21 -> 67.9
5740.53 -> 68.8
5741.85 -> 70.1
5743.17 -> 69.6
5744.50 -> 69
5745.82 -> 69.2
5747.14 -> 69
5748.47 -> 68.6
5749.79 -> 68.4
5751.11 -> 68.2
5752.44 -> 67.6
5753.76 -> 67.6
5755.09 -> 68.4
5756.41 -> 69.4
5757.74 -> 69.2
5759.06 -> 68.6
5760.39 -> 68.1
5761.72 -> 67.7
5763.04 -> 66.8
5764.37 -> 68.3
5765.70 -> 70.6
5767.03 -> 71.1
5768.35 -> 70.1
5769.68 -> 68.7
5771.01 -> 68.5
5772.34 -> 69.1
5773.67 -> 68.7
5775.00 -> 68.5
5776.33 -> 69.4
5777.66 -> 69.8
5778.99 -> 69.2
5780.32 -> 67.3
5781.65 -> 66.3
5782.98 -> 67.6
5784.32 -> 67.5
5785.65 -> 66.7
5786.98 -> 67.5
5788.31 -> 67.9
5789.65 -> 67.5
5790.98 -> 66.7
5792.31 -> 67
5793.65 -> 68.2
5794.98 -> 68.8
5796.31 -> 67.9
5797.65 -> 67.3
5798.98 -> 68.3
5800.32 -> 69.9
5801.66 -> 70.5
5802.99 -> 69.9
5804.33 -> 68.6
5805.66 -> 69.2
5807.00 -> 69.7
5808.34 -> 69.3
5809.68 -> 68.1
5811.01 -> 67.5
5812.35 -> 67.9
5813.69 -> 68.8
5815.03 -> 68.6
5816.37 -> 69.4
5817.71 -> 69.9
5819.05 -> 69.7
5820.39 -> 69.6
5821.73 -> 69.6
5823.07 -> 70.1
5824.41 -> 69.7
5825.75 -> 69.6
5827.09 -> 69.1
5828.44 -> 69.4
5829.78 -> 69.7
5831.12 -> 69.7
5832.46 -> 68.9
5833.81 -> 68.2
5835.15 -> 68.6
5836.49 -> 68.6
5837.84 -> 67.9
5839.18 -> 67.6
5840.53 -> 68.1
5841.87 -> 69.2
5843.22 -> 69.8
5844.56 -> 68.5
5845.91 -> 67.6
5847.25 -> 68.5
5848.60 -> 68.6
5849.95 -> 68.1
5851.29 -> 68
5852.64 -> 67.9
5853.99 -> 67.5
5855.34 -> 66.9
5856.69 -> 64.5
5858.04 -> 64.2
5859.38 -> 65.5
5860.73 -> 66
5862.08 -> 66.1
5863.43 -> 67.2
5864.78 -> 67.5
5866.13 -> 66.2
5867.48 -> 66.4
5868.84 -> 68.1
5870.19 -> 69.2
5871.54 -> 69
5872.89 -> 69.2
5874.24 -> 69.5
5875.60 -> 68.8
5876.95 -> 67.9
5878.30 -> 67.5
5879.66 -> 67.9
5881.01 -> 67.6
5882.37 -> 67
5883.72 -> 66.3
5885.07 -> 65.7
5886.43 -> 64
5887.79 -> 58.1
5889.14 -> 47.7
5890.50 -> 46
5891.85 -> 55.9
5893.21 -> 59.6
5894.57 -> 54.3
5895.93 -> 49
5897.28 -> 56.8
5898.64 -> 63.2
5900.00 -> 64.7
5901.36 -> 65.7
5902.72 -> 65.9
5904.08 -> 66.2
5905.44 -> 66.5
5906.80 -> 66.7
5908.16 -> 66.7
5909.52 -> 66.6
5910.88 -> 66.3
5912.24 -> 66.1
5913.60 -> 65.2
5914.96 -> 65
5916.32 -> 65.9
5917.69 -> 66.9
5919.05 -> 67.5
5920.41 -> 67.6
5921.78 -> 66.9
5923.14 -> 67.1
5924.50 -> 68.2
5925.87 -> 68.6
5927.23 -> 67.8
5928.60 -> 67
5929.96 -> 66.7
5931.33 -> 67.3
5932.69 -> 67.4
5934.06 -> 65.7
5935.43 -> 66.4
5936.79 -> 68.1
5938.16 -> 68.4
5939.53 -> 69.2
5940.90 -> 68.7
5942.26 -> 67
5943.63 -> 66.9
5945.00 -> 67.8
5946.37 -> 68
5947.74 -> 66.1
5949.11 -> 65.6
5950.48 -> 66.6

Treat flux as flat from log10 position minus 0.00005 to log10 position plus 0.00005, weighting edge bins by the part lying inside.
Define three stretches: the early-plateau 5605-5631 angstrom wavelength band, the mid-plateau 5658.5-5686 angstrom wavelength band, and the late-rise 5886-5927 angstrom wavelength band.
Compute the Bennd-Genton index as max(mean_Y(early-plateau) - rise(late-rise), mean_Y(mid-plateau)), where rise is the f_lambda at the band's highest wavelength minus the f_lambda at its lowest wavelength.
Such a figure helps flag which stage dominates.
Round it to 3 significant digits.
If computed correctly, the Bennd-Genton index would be 68.3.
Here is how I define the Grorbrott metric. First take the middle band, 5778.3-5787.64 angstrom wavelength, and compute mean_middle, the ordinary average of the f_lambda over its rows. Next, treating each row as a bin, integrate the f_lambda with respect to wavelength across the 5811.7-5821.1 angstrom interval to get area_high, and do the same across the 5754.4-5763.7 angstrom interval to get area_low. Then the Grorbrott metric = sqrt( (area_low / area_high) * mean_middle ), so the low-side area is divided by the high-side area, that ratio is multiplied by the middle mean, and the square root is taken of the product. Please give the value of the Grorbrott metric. 8.1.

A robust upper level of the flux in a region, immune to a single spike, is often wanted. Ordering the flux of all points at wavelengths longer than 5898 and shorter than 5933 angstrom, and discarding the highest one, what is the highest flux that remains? 68.2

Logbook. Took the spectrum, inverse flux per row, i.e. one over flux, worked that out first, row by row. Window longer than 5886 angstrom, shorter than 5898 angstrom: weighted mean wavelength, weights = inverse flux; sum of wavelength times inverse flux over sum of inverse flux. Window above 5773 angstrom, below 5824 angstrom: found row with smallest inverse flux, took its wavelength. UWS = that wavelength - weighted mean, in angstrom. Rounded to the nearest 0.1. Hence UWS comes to -90.3 angstrom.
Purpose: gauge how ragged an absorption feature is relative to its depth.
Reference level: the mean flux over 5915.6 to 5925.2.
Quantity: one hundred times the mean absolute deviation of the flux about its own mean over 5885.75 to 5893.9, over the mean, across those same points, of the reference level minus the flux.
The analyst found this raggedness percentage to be 47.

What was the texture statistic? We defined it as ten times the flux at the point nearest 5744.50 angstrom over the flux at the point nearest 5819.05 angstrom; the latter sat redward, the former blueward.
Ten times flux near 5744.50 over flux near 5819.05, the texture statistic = 9.9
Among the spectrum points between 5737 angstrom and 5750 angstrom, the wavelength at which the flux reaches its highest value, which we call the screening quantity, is 5741.85 angstrom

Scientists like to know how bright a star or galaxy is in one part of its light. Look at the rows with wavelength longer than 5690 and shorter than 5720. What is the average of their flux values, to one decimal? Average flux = 67.9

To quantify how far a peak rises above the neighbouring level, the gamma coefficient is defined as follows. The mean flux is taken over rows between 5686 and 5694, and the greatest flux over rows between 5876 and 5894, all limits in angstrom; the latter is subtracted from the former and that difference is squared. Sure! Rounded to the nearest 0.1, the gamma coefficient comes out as 0.0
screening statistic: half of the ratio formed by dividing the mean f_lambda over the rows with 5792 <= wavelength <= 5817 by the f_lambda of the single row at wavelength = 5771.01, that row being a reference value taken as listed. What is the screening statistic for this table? 0.501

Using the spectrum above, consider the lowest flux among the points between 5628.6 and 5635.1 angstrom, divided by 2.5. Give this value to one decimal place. 26.9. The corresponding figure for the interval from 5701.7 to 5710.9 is 25.1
